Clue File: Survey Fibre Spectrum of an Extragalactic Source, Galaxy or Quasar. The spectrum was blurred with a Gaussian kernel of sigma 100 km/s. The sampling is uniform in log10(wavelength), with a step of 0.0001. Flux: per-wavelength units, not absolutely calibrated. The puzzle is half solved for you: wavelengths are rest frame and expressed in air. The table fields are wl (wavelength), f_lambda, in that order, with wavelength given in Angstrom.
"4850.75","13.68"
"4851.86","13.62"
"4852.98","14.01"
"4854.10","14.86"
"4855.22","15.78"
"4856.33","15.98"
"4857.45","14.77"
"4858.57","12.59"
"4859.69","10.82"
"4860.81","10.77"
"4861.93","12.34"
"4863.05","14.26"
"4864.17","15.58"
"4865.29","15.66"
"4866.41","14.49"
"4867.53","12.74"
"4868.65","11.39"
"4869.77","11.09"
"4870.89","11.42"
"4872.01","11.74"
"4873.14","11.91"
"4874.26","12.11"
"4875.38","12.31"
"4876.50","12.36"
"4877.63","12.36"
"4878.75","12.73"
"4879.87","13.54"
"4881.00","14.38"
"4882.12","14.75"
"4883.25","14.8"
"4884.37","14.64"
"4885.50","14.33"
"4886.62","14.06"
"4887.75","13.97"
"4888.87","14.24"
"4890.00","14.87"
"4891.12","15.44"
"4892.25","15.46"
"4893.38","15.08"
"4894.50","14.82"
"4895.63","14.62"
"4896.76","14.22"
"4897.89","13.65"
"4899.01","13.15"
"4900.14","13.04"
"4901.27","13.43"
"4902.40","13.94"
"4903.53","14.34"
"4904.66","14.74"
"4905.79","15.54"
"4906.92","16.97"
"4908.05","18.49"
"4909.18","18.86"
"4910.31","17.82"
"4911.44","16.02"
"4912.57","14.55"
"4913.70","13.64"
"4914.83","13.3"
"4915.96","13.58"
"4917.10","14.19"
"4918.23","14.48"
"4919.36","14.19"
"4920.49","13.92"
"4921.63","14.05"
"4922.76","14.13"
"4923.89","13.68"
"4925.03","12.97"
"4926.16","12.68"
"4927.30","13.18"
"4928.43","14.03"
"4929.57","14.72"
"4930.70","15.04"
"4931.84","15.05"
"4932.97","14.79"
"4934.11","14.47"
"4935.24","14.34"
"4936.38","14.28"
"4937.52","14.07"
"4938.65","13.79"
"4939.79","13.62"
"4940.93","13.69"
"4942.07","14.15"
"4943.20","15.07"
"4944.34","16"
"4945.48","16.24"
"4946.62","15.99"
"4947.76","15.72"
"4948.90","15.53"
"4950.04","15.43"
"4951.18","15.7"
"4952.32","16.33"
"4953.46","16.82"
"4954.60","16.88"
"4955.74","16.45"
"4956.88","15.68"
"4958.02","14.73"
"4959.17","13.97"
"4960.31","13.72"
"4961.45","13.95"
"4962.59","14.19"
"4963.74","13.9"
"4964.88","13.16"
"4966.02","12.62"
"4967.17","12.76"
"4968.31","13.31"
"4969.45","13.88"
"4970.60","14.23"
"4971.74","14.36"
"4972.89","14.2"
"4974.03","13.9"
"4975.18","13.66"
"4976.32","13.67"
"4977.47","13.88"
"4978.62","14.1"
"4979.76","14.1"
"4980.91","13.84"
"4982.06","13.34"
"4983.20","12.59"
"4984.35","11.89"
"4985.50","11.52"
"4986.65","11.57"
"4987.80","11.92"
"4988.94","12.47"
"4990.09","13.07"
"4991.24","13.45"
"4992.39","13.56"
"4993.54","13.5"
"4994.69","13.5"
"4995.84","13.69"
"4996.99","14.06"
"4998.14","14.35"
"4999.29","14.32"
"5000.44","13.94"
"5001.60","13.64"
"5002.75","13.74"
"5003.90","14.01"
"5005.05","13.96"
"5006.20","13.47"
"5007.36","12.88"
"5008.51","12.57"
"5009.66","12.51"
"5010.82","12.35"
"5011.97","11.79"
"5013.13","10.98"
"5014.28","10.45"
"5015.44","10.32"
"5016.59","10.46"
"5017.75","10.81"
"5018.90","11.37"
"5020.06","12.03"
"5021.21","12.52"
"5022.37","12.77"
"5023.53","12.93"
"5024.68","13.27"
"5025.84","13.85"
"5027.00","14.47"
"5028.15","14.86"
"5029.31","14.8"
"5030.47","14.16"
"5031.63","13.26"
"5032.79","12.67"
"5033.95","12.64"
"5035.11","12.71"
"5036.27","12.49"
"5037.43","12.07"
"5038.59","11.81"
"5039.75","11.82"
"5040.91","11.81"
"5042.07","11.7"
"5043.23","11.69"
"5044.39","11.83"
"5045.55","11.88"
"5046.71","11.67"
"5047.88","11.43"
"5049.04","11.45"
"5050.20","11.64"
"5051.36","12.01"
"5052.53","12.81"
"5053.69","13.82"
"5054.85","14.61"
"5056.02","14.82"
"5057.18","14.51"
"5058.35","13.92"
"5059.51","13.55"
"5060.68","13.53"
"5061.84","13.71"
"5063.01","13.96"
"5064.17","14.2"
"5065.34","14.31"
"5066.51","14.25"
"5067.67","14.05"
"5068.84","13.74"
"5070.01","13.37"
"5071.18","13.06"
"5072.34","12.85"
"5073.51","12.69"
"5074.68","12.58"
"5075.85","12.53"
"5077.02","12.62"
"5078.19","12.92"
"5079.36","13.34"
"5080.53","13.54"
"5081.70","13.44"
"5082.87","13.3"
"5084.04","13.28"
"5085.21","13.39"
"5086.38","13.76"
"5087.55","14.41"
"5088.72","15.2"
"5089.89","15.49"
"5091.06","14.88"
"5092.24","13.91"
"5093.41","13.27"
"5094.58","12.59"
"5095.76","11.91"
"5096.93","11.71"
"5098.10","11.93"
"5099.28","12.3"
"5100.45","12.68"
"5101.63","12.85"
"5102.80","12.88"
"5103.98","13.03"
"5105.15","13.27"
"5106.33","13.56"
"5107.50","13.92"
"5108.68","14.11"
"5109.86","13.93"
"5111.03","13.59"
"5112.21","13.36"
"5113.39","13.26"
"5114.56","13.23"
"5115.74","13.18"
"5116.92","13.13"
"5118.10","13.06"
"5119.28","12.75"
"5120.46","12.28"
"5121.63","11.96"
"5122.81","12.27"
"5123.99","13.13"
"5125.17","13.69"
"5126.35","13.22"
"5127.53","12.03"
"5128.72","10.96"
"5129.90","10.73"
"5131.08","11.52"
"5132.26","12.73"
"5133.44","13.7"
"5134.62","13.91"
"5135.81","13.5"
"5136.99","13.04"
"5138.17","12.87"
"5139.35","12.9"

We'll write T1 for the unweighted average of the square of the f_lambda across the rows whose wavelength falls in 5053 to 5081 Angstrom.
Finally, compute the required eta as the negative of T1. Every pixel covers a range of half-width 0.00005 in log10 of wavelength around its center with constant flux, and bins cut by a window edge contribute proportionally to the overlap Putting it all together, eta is -185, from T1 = 185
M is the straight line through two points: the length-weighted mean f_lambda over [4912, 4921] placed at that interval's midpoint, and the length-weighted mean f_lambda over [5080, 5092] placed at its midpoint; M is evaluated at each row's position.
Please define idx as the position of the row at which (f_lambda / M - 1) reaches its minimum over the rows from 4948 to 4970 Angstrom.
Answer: 4966.02 Angstrom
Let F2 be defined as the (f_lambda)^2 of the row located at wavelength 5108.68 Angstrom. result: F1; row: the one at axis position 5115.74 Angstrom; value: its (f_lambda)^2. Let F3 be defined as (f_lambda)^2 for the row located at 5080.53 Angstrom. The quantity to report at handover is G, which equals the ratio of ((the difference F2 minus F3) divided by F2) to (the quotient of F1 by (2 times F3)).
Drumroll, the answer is 0.17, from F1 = 174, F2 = 199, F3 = 183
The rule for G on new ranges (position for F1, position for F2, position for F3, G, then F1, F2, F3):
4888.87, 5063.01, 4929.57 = -0.24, 203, 195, 217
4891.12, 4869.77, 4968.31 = -0.65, 238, 123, 177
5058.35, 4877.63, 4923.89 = -0.43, 194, 153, 187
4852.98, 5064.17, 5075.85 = 0.35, 196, 202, 157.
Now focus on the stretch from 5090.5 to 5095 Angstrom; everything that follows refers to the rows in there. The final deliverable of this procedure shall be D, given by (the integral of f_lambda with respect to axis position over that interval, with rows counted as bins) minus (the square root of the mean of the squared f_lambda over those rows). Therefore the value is 48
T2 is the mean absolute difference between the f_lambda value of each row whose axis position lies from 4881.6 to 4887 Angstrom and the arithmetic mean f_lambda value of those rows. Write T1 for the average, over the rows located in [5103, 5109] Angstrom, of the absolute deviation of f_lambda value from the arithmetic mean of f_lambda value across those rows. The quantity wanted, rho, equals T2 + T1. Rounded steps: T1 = 0.3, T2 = 0.26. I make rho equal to 0.6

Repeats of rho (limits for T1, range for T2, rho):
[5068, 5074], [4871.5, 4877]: 0.5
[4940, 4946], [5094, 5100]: 1.2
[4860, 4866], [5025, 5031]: 2.1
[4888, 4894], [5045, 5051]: 0.5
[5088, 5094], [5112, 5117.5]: 0.8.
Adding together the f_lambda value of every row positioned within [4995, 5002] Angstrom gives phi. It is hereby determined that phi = 84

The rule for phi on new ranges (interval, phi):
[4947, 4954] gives 96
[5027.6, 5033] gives 70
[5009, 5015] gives 58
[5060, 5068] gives 98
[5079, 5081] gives 27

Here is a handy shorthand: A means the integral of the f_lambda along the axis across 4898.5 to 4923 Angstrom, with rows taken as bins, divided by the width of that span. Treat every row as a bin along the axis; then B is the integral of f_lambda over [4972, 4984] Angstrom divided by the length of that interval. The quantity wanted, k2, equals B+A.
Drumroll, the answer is 28.6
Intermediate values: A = 14.8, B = 13.7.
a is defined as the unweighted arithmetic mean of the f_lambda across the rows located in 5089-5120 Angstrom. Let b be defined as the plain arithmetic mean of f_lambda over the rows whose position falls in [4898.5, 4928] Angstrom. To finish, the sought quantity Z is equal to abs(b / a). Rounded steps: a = 13.2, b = 14.6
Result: 1.10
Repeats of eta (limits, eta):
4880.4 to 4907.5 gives -212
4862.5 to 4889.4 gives -181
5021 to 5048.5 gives -163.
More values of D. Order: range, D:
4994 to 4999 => 56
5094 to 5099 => 48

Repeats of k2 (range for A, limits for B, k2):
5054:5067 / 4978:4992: 26.9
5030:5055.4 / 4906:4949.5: 27.1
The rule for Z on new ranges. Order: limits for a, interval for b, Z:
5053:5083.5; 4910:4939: 1.05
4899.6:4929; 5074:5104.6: 0.91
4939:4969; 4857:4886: 0.88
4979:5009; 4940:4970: 1.12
